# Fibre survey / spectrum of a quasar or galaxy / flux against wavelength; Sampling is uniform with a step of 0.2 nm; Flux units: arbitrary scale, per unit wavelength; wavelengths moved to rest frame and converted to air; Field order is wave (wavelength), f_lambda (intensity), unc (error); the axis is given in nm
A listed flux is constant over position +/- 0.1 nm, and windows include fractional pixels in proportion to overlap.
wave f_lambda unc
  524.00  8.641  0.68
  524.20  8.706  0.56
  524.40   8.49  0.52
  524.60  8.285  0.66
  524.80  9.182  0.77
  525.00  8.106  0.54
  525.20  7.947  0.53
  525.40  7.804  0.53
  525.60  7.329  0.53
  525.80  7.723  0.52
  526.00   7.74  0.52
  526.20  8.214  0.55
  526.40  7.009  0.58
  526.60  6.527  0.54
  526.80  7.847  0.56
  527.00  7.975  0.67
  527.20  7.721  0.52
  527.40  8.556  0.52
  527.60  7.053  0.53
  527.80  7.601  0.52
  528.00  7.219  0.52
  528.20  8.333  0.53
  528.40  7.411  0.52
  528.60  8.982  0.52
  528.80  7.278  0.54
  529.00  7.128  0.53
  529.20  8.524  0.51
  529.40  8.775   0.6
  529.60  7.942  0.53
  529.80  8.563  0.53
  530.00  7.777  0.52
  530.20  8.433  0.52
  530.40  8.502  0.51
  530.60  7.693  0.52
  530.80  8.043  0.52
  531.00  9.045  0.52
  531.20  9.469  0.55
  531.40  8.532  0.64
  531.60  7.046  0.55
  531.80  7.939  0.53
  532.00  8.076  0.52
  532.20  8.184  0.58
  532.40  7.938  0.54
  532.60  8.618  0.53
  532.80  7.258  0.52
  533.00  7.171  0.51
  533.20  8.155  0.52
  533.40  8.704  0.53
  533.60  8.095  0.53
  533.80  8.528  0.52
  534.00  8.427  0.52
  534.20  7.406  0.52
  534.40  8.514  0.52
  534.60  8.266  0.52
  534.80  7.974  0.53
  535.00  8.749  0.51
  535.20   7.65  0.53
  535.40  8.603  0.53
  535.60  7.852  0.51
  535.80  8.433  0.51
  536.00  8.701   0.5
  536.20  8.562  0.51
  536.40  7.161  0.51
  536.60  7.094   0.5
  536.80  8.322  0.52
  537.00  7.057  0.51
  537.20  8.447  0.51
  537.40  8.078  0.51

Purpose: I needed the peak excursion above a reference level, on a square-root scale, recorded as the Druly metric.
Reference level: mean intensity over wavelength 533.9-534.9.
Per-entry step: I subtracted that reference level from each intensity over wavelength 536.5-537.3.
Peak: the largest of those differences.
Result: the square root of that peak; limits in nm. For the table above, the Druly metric 0.57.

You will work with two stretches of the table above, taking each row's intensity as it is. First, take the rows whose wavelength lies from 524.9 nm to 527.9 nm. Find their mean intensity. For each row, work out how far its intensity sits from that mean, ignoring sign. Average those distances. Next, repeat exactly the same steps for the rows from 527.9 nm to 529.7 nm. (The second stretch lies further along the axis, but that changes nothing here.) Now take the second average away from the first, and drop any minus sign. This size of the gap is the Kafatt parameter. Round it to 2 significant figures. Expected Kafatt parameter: 0.24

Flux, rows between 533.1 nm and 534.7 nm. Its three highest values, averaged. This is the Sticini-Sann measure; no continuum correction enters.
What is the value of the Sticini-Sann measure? 8.58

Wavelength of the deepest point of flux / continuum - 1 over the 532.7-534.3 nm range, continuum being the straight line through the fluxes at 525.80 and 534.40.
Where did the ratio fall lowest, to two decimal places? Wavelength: 533.00 nm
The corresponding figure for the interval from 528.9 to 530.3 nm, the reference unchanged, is 529.00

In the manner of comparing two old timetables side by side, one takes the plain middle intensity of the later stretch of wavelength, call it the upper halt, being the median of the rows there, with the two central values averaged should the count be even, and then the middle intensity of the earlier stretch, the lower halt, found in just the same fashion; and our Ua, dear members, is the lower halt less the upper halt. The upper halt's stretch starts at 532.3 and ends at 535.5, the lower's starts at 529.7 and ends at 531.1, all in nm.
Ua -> 0.2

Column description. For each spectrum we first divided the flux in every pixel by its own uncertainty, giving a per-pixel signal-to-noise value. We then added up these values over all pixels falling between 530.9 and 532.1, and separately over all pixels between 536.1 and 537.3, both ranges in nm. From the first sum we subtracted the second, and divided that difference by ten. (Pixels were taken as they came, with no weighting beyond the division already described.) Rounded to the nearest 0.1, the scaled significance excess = 0.0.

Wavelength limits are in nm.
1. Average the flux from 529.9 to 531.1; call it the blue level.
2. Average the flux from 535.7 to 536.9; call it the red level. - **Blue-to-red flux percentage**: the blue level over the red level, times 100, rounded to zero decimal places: 103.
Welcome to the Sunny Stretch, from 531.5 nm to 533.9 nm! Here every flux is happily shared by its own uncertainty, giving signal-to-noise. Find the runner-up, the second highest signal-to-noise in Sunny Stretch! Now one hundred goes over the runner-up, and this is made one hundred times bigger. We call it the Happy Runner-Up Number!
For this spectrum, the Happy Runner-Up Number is 610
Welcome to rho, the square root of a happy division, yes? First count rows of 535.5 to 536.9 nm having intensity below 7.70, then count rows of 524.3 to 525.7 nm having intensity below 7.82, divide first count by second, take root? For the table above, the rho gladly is 1.0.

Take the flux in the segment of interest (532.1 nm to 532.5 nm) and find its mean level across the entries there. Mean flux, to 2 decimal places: 8.06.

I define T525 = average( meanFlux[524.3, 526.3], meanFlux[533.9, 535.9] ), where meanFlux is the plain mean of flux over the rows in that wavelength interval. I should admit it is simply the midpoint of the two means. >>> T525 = 8.13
